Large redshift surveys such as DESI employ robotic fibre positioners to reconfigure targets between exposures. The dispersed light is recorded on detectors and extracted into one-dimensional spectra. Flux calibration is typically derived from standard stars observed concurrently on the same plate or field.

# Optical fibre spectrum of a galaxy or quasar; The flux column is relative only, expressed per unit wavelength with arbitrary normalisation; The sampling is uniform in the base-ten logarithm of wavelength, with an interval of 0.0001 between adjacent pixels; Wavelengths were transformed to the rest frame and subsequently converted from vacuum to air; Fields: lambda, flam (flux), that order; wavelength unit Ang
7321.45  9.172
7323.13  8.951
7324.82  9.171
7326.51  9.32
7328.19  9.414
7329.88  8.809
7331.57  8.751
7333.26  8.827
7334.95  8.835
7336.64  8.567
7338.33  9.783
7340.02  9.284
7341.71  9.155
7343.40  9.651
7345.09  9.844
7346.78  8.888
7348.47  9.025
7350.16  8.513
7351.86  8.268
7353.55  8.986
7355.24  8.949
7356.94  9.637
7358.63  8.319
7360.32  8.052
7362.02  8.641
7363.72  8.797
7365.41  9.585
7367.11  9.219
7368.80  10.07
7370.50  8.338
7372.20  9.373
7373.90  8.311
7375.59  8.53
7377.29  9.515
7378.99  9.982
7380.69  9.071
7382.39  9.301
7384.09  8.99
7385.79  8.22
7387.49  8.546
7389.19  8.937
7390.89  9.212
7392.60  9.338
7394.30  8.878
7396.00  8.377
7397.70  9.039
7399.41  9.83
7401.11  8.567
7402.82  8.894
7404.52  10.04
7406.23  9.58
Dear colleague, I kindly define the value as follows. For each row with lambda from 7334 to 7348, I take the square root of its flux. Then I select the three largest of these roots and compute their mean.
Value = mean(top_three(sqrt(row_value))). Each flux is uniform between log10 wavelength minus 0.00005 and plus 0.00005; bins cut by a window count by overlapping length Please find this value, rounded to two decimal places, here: 3.12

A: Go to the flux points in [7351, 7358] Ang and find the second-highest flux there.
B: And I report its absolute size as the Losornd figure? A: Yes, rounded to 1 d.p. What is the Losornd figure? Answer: 9.0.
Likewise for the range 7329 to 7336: 8.8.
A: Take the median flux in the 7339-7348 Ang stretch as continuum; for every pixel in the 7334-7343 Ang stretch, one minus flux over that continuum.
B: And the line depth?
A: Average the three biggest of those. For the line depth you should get 0.046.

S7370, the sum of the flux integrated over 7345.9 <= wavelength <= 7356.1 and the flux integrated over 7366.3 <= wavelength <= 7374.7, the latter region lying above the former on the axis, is 166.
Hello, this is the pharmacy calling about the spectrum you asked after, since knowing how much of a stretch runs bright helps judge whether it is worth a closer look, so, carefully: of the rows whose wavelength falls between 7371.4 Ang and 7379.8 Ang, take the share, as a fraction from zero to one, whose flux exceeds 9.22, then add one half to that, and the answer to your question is 1.10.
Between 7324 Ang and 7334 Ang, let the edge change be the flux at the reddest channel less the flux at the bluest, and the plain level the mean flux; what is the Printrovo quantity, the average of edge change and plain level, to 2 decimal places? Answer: 4.35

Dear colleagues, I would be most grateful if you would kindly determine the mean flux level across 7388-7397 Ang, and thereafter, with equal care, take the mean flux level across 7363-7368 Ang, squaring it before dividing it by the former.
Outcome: 9.5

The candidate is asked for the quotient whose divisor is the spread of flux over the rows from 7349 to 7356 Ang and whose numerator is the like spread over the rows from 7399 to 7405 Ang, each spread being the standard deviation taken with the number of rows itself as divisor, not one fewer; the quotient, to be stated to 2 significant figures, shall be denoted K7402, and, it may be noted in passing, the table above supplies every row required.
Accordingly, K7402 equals 2.0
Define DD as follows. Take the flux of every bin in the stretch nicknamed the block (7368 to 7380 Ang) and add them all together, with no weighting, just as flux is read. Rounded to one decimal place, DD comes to 64.1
